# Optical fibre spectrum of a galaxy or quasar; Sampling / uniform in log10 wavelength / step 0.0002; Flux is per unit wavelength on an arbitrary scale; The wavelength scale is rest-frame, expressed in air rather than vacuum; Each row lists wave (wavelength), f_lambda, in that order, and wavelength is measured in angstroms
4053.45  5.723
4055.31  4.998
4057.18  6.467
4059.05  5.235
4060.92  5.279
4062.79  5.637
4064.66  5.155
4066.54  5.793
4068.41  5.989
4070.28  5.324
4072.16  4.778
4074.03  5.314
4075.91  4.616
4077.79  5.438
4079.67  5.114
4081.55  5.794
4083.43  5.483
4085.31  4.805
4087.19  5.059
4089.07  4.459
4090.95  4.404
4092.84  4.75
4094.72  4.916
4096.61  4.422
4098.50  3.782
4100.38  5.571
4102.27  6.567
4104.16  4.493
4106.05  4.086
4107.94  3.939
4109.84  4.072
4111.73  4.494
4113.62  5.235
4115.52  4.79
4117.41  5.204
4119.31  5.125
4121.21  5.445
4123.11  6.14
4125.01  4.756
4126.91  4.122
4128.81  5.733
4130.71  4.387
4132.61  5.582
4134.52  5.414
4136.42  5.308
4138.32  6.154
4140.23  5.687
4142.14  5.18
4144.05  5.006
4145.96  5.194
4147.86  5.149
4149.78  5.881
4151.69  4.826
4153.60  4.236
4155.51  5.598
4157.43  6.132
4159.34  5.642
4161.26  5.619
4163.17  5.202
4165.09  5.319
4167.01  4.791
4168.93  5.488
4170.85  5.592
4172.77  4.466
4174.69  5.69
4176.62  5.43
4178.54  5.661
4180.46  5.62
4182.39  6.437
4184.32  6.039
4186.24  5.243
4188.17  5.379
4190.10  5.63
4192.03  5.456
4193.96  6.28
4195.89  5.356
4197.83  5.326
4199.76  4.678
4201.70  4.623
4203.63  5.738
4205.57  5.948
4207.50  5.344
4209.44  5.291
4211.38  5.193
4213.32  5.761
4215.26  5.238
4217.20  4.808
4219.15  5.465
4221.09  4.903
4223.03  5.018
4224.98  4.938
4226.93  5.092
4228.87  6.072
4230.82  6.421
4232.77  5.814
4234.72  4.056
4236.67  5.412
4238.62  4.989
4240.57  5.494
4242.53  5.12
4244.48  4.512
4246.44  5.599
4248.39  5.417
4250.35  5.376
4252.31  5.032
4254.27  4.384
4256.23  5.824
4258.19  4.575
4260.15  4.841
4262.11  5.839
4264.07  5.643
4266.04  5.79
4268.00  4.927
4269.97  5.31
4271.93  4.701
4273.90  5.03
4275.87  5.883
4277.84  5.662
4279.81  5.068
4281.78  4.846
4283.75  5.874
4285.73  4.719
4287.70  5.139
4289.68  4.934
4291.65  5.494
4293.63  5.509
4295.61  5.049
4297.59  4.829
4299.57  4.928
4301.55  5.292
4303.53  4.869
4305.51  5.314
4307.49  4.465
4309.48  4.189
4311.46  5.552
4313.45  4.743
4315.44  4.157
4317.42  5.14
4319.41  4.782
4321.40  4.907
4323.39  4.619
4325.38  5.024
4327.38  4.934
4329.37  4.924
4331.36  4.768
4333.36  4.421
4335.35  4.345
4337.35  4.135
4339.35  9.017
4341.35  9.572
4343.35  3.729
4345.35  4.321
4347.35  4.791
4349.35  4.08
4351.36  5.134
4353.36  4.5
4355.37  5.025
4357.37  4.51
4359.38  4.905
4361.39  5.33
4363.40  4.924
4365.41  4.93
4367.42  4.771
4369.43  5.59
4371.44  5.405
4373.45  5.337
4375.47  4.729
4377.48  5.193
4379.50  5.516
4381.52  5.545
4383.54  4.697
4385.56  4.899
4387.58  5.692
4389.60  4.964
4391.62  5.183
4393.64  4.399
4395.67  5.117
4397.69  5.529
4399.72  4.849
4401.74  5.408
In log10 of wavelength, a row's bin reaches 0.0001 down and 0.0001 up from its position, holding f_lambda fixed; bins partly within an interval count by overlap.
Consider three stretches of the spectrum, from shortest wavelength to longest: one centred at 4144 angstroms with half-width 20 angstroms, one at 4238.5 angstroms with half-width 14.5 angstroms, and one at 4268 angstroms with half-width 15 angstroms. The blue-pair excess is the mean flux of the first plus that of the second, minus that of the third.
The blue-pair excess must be 5.34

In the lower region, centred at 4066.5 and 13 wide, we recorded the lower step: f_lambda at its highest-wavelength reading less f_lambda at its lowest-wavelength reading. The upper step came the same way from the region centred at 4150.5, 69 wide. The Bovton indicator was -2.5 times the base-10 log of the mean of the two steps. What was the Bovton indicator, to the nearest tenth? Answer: 1.9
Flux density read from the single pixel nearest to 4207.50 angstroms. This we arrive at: 5.344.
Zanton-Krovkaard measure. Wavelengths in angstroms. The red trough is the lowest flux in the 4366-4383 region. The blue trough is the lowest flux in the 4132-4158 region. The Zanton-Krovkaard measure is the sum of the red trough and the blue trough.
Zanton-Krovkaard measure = 9.0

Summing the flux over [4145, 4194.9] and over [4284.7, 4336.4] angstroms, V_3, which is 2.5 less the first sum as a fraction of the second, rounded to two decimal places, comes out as 1.38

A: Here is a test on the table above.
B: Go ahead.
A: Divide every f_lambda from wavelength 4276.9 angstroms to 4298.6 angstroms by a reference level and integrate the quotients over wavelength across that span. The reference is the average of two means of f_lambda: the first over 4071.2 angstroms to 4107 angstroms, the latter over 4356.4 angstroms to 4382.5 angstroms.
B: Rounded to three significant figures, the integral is 22.4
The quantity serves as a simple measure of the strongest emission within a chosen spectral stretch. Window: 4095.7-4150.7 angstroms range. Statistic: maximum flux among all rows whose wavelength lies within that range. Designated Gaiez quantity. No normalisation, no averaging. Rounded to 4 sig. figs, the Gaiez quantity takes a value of 6.567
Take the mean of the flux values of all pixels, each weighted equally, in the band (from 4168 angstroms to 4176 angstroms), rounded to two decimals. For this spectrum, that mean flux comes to 5.31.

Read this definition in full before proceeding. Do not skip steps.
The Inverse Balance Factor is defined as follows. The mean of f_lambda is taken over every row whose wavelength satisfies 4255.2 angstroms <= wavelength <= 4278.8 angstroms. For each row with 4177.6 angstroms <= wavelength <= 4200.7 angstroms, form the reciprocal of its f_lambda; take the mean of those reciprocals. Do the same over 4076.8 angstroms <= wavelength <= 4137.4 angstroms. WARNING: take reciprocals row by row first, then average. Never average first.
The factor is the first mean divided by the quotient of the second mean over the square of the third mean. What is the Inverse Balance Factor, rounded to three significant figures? 1.24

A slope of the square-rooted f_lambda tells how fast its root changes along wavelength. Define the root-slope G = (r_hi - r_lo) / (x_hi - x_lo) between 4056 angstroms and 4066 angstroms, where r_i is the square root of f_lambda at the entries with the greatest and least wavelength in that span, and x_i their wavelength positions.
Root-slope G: -0.04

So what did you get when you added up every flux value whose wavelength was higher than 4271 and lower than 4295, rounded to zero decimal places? 63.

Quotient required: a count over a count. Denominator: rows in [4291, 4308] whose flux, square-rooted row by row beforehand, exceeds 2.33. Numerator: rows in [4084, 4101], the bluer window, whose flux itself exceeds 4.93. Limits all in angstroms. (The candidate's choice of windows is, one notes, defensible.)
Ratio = 1.0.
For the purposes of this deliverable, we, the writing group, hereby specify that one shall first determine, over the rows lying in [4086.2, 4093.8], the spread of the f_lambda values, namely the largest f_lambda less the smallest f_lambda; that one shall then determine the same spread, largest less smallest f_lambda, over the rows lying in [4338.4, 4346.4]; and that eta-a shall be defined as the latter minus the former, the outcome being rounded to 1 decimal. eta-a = 5.2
